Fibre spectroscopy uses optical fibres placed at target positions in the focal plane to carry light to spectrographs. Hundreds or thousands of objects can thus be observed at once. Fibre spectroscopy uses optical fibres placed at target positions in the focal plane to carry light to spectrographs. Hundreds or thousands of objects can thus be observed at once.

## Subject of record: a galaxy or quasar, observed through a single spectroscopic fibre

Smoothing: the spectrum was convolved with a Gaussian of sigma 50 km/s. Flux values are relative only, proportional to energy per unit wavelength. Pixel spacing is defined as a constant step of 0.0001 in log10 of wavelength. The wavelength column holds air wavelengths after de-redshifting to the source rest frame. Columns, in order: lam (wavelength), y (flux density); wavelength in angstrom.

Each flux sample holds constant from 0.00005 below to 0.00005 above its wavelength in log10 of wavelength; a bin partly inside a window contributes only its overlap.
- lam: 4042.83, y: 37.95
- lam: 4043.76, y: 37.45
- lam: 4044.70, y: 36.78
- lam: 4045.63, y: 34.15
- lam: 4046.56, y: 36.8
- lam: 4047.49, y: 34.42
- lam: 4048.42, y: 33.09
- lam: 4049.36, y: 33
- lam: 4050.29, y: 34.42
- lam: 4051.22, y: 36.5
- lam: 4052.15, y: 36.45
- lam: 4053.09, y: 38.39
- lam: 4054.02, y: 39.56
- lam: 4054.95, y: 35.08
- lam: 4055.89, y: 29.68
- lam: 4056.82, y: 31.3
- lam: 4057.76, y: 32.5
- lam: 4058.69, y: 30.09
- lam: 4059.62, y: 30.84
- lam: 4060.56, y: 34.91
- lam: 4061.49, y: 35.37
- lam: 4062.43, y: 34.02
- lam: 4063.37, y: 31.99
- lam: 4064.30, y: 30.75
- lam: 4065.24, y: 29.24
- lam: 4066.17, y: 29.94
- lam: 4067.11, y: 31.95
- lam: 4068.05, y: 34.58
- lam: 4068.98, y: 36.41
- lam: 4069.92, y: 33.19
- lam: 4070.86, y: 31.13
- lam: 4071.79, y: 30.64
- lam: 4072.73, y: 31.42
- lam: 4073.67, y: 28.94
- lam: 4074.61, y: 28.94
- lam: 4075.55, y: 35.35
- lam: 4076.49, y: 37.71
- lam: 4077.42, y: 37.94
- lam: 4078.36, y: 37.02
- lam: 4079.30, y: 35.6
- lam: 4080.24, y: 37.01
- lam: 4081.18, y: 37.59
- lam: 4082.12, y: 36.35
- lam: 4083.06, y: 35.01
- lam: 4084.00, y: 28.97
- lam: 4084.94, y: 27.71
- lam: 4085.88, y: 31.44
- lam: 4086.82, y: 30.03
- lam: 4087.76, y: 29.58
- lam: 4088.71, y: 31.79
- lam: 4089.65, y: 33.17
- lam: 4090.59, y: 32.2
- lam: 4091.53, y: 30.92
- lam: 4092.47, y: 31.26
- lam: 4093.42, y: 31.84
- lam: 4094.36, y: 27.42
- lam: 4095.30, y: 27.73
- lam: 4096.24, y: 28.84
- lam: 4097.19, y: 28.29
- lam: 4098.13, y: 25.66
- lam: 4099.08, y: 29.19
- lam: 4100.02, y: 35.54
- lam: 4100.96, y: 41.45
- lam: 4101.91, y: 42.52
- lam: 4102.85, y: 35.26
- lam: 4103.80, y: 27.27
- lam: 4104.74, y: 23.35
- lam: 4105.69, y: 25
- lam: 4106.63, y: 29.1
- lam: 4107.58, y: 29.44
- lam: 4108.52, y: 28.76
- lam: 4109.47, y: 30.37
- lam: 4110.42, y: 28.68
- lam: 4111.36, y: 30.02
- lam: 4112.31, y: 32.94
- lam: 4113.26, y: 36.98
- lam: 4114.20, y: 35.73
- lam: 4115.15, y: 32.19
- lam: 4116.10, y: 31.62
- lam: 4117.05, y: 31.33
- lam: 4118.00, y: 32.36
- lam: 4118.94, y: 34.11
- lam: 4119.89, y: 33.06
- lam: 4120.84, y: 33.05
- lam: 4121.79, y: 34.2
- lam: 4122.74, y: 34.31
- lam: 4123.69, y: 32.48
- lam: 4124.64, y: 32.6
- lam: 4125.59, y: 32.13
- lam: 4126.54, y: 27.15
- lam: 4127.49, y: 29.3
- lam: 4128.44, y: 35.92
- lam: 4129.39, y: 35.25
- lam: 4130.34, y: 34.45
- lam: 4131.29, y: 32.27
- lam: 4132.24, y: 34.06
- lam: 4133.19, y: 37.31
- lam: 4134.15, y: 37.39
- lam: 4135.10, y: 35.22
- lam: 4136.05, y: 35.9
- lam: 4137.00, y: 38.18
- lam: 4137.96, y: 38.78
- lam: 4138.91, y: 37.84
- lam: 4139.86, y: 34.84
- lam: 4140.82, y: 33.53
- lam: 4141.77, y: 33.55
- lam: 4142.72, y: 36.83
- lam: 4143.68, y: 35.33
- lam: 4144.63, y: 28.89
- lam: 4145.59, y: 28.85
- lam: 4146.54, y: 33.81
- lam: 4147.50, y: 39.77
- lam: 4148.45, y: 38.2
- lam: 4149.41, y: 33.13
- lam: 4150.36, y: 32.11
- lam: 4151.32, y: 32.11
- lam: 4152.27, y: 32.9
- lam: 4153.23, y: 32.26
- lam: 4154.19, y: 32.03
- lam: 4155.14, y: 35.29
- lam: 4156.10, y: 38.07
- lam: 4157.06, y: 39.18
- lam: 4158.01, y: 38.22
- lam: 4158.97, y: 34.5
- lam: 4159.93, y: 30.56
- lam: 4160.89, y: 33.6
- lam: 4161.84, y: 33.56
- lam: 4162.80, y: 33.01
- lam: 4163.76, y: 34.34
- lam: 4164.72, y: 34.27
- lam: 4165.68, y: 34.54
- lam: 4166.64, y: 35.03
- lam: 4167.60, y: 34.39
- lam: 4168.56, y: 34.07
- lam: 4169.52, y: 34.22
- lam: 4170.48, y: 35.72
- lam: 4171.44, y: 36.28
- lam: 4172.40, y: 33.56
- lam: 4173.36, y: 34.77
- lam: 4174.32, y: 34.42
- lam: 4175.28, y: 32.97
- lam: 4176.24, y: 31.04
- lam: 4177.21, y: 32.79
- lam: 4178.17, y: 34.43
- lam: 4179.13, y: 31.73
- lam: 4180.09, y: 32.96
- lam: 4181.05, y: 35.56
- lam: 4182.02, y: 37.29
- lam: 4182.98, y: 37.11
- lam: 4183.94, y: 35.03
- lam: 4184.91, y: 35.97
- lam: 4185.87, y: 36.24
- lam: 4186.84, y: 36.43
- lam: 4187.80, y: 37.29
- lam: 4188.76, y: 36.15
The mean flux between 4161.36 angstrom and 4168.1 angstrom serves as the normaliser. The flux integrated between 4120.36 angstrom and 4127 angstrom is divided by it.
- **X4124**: 6.3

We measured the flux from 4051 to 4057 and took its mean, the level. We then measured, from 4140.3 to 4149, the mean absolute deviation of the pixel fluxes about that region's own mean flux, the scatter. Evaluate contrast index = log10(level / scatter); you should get 1.09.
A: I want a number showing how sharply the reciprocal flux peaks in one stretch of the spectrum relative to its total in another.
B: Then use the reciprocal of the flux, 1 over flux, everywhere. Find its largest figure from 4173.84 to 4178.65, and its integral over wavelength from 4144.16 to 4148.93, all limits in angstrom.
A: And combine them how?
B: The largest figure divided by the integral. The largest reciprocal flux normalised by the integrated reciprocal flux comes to 0.225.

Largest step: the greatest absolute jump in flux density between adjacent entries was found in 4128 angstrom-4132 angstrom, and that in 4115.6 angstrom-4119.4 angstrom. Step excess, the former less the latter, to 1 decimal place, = 0.4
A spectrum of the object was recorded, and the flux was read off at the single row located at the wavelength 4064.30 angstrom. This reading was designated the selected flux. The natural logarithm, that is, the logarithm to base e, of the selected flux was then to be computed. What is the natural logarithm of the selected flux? 3.43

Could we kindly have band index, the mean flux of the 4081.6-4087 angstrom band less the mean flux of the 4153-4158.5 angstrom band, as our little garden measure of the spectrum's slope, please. -4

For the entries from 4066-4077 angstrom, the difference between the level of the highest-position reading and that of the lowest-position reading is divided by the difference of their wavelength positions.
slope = 0.75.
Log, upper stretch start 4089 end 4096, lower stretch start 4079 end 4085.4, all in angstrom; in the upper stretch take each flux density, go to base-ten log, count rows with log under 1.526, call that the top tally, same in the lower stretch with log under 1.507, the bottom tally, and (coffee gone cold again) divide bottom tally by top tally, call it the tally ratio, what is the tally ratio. 0.29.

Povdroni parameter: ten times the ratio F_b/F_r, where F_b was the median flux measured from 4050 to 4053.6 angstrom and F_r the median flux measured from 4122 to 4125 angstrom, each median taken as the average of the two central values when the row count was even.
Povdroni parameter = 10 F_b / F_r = 11.2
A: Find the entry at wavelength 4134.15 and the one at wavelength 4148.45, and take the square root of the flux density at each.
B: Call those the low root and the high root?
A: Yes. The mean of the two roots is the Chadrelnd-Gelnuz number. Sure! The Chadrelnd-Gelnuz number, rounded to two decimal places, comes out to 6.15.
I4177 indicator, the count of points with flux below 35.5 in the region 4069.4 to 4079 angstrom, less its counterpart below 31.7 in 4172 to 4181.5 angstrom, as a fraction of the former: 0.86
